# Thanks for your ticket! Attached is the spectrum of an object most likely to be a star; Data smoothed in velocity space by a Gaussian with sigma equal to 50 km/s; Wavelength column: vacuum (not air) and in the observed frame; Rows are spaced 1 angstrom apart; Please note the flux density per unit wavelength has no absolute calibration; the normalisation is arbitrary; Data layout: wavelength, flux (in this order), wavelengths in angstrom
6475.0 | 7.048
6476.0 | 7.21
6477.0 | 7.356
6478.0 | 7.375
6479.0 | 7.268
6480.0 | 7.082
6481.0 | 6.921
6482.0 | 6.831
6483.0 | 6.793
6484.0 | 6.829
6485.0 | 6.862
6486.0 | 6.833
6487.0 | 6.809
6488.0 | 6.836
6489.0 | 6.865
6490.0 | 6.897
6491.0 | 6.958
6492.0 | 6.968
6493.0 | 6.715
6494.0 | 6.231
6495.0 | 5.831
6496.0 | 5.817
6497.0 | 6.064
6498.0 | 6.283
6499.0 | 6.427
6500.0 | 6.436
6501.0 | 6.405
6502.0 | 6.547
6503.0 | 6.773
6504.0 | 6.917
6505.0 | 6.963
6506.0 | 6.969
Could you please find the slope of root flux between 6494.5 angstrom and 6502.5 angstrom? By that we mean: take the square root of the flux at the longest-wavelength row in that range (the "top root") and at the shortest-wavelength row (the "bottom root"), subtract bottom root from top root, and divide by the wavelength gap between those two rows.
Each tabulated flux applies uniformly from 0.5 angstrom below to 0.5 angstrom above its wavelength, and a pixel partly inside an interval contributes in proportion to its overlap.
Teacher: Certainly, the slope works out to 0.02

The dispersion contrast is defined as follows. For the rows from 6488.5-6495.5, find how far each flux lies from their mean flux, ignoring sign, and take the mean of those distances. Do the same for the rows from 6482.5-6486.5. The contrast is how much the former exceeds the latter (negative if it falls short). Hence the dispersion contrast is 0.33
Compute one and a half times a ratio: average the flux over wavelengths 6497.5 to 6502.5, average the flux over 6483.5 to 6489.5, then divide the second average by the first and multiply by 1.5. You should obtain 1.60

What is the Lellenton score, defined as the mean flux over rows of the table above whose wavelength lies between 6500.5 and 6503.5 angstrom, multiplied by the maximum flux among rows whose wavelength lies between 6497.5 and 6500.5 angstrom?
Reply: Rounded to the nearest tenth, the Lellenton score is 42.3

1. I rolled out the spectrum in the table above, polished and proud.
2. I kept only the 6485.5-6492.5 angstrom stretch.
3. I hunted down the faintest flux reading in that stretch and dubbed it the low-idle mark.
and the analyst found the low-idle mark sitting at 6.809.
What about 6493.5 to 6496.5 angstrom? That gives 5.817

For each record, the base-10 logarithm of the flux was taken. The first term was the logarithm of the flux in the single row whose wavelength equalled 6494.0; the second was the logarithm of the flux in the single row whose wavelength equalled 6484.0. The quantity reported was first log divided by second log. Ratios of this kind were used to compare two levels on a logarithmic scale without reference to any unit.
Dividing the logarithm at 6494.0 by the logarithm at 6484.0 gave 0.952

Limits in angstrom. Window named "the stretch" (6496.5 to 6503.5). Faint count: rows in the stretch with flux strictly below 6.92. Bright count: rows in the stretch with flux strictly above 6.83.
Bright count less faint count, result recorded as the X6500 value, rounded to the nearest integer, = -7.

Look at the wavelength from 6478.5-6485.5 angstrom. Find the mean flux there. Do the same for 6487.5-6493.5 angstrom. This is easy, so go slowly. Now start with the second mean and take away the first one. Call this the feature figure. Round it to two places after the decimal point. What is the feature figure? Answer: -0.07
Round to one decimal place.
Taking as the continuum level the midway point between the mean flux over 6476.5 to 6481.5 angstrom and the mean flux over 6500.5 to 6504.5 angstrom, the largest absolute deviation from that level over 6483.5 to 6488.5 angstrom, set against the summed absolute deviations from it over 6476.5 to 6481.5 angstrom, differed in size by 1.2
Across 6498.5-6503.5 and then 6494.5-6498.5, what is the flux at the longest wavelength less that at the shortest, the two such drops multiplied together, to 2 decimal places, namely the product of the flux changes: 0.16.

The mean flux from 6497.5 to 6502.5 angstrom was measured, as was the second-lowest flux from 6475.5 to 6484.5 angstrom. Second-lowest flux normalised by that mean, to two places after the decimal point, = 1.06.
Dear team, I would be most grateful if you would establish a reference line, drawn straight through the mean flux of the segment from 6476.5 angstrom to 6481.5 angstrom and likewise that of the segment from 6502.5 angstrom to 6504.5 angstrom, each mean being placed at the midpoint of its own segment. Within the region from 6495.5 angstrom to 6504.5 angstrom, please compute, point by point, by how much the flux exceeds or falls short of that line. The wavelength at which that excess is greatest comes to 6504.0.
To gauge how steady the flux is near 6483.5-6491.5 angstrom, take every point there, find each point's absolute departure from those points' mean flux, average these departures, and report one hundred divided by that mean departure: 2909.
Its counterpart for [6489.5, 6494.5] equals 445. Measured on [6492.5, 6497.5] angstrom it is 366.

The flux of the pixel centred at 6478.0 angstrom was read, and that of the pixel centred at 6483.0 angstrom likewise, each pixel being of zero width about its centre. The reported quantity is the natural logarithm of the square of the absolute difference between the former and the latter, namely -1.1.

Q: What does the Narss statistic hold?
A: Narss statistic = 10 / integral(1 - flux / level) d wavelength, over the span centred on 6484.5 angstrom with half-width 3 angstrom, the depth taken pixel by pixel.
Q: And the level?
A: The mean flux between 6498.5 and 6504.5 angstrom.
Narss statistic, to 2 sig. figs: -45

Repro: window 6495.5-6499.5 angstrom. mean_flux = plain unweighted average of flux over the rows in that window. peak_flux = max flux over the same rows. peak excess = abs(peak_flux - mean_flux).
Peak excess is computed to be 0.28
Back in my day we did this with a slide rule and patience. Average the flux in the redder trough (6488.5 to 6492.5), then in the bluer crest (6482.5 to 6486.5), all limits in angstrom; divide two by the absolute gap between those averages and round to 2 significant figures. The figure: 22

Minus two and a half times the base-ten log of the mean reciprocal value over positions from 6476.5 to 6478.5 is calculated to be 2.17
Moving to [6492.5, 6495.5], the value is 1.99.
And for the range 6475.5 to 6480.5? 2.15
